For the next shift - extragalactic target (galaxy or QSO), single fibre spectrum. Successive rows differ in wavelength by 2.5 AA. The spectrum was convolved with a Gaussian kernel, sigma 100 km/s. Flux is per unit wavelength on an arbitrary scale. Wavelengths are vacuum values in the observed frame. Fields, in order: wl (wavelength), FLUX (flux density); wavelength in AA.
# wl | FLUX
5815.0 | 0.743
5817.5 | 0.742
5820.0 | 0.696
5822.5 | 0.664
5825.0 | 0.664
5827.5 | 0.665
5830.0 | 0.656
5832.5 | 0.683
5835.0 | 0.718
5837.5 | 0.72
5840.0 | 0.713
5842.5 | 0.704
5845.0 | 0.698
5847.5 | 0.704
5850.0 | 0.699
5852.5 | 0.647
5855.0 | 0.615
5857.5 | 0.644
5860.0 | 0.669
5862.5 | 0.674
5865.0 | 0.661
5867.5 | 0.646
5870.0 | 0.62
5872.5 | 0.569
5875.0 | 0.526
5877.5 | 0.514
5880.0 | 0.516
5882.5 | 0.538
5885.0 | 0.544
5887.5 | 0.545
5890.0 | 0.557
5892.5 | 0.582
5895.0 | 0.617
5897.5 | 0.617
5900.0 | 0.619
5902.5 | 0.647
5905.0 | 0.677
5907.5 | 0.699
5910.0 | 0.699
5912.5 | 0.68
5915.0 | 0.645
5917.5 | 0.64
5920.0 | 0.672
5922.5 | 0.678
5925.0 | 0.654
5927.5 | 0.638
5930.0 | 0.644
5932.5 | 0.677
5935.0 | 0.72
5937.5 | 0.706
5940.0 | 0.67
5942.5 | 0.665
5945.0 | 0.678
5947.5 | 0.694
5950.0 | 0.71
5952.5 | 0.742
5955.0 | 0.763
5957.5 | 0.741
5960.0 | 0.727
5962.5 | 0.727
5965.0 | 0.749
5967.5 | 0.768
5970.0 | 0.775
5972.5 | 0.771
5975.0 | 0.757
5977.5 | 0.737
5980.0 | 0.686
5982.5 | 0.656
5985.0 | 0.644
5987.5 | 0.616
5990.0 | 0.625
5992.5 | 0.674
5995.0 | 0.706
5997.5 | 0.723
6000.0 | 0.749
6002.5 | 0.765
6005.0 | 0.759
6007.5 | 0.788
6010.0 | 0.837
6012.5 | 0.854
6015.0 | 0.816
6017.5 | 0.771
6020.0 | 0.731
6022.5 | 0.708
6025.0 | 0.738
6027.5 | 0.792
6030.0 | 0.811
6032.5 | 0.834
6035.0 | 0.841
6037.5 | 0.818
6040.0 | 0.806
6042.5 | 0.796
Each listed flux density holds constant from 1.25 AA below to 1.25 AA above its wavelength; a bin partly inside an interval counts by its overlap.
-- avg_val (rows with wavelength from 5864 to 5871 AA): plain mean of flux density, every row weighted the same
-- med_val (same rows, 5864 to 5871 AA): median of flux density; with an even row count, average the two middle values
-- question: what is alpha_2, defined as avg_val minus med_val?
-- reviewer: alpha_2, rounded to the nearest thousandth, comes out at -0.004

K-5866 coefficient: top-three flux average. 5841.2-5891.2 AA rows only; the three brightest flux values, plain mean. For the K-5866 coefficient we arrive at 0.70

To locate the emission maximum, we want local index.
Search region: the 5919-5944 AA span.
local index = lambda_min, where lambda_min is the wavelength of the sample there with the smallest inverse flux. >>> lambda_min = 5935.0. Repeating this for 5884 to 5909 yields 5907.5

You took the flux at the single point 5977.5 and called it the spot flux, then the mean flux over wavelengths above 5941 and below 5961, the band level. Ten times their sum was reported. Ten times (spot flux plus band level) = 14.5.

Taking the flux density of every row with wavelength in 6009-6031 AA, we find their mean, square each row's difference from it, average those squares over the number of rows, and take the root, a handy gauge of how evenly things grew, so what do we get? 0.048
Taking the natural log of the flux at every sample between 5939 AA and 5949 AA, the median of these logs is -0.395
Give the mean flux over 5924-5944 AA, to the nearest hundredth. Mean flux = 0.67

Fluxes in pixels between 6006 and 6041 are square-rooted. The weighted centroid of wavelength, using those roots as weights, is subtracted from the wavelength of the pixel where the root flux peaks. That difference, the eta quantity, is -11.3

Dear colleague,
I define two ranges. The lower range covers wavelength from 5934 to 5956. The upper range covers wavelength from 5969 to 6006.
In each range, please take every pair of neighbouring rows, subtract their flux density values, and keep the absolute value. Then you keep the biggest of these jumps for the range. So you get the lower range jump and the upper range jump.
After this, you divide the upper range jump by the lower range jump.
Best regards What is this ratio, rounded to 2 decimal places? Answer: 1.42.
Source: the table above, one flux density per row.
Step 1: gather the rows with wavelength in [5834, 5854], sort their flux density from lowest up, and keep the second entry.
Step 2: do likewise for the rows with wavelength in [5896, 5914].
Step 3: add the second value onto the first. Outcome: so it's 1.32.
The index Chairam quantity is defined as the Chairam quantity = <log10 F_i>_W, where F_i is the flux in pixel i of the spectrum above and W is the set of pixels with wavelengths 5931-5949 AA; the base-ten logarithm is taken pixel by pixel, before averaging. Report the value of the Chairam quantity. -0.16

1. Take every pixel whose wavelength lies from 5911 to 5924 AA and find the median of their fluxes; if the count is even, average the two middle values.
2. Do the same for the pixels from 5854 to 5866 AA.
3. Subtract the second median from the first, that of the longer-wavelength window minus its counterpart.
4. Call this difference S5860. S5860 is 0.01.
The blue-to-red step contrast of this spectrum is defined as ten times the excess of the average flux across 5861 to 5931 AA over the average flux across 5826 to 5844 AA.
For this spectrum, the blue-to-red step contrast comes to -0.8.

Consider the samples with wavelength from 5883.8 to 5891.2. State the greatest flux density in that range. 0.557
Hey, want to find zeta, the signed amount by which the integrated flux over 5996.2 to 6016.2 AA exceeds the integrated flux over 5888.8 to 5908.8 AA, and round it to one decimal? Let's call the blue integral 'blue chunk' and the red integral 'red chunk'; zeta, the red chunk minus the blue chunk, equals 3.2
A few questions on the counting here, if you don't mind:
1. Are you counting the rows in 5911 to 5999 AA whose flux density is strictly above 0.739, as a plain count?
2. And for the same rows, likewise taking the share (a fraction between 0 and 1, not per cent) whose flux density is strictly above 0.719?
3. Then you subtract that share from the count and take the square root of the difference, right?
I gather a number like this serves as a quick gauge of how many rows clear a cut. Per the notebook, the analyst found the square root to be 2.8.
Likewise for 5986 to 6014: 2.3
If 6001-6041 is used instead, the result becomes 3.5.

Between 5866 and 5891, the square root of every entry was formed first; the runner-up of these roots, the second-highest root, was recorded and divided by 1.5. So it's 0.52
